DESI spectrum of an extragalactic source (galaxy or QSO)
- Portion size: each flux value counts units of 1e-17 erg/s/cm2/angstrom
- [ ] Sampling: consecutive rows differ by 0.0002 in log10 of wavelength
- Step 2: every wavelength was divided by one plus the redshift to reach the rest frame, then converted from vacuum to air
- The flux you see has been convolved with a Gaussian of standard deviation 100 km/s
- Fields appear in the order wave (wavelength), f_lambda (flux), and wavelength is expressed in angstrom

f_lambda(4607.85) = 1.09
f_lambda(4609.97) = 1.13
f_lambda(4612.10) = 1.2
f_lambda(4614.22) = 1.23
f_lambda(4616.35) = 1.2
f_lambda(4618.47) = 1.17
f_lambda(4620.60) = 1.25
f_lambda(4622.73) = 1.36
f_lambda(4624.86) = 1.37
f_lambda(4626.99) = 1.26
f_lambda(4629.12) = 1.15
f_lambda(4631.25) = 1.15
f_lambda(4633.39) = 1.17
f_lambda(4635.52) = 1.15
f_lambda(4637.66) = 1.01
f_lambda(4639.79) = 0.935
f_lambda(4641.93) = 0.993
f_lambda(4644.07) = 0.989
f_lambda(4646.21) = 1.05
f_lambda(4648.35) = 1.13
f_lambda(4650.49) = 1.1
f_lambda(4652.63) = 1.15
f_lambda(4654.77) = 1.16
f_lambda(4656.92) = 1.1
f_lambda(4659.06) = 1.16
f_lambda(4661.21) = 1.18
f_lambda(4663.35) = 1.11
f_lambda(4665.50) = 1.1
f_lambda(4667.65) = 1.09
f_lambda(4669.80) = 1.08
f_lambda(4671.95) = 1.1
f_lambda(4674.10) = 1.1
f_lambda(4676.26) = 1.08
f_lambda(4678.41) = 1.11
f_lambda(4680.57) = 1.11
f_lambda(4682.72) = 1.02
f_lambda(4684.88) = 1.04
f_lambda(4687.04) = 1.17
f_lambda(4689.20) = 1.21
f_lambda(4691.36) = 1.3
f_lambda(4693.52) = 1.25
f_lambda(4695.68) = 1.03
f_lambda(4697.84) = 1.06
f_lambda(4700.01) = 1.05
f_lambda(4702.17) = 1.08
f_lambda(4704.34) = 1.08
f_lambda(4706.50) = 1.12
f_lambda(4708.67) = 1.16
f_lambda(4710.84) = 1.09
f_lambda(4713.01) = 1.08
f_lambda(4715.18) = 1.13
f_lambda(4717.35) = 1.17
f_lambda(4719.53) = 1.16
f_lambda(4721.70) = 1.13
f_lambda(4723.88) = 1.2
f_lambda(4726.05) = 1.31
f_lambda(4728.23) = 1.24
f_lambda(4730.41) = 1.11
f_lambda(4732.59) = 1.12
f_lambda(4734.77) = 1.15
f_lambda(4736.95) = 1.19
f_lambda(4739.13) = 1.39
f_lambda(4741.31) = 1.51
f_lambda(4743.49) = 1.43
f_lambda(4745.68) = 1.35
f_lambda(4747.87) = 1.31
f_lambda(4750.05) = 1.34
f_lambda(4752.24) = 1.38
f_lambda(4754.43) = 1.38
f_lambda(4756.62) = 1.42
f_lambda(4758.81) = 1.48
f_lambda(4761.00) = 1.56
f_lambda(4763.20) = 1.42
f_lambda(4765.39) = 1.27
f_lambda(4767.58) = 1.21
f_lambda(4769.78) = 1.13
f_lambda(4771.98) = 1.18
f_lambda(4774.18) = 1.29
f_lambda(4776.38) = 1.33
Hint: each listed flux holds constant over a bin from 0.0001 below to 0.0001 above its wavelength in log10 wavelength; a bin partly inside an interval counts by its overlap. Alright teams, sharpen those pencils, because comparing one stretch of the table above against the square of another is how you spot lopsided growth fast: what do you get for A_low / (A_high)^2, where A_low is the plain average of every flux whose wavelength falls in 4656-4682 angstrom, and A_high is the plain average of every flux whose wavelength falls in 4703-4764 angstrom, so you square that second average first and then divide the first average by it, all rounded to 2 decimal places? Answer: 0.69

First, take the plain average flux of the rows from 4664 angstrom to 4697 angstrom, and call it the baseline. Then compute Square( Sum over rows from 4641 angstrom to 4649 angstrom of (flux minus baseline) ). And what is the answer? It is 0.10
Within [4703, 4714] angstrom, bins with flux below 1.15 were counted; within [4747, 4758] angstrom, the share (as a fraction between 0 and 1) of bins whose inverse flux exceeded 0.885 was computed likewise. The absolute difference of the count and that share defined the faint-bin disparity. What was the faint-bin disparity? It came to 4.0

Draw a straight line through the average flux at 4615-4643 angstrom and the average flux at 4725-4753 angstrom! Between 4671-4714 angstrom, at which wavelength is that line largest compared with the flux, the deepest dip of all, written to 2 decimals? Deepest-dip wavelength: 4695.68 angstrom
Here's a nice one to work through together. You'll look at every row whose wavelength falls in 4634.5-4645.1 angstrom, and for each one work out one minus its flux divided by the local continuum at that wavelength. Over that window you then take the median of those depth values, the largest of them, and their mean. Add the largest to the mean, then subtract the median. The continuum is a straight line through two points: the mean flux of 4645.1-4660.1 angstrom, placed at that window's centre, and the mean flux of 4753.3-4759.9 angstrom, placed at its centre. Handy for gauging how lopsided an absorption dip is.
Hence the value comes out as 0.111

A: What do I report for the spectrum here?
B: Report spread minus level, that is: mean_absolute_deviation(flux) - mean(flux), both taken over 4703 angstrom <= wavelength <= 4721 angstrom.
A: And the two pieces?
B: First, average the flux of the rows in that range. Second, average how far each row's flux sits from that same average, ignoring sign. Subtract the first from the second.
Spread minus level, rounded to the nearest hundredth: -1.09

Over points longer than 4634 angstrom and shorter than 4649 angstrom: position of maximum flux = 4635.52 angstrom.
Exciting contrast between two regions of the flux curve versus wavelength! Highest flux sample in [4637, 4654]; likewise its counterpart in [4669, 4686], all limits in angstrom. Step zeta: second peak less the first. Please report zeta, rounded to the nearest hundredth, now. -0.04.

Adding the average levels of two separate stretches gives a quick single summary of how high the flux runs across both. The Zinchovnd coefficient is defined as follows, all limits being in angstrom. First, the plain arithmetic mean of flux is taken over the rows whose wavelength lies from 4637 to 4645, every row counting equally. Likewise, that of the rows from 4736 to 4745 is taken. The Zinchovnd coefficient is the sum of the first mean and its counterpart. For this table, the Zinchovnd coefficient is 2.36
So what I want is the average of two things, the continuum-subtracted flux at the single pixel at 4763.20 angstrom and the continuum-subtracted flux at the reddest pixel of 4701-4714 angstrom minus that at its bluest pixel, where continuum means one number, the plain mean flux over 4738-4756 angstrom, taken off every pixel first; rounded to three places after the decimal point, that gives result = 0.017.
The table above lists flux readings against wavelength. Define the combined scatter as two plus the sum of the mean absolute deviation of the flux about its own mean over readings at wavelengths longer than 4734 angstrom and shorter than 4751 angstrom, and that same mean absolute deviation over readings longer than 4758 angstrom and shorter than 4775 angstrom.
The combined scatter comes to 2.215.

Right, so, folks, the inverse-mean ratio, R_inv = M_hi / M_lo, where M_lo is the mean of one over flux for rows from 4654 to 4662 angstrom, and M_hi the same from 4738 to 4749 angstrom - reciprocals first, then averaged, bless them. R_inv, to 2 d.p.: 0.82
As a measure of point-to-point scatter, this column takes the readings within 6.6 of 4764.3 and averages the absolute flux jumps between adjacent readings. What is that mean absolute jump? 0.10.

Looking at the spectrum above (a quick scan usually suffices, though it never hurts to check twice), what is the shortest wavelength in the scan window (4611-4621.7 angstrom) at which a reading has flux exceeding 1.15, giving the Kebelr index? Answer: 4612.10 angstrom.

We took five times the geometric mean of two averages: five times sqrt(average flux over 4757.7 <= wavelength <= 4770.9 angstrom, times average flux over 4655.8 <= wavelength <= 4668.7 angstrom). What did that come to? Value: 6.1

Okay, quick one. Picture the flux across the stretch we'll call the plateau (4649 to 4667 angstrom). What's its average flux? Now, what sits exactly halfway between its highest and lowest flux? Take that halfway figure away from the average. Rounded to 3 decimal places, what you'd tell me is -0.008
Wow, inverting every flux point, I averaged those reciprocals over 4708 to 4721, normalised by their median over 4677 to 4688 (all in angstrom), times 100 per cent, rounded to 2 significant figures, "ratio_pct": 98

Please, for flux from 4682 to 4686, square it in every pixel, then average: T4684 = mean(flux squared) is 1.06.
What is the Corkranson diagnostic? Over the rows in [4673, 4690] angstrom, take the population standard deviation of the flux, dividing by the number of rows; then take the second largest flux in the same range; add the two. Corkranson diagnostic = 1.23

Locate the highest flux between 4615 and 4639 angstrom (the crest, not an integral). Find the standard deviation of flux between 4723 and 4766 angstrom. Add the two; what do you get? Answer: 1.50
